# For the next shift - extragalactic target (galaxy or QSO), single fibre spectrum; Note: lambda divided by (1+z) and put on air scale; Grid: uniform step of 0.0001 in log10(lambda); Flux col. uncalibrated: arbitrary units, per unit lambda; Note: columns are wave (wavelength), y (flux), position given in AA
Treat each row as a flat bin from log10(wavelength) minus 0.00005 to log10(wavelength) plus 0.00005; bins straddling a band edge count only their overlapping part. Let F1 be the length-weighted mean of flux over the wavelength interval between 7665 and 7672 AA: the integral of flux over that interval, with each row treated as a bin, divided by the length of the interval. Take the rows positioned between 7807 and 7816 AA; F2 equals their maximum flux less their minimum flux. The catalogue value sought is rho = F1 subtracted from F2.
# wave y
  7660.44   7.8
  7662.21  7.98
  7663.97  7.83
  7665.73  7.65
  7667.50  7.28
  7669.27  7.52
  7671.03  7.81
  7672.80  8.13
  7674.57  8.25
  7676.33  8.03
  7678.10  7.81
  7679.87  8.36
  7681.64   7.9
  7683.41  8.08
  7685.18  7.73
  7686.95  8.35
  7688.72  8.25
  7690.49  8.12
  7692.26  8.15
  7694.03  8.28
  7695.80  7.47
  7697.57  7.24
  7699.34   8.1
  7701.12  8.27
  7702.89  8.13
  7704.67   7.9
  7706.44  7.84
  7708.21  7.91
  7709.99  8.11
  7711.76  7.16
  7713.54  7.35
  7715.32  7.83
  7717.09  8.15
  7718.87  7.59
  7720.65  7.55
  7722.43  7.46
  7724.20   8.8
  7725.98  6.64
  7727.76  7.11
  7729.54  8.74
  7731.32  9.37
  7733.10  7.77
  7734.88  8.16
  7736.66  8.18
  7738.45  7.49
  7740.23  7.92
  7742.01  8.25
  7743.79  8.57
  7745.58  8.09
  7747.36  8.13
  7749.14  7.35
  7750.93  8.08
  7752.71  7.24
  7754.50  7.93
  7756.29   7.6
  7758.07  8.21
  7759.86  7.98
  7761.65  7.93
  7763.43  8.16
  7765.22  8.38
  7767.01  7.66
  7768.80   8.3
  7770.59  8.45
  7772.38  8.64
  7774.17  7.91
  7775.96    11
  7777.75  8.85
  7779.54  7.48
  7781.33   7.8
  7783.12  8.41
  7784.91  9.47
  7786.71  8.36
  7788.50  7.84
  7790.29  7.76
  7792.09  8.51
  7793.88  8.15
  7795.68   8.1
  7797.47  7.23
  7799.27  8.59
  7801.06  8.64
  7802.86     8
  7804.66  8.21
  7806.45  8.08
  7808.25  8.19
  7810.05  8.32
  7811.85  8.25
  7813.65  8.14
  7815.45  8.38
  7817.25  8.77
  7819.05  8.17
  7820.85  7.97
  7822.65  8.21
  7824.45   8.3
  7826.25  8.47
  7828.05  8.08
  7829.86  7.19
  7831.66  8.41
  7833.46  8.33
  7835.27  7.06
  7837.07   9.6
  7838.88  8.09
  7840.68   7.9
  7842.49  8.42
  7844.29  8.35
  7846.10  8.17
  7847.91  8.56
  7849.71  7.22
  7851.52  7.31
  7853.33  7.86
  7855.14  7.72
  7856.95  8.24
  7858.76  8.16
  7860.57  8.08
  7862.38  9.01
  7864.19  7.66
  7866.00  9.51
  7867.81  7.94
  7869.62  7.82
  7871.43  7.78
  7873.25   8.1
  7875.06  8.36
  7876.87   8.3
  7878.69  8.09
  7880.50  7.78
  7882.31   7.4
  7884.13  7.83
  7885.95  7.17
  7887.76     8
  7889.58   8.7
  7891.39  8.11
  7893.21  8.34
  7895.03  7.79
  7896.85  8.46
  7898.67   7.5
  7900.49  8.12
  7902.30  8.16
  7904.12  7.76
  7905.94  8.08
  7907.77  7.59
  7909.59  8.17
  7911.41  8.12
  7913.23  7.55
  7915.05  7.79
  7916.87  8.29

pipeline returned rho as -7.3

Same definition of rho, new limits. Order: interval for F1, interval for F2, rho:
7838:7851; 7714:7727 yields -5.9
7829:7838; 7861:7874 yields -6.3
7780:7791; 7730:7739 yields -6.4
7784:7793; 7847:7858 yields -7.0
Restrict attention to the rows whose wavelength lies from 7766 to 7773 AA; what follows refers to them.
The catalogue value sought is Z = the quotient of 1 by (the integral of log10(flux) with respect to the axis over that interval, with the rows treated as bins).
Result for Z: 0.16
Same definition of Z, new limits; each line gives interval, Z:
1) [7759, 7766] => 0.16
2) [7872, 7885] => 0.09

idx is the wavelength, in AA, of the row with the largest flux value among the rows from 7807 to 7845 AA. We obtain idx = 7837.07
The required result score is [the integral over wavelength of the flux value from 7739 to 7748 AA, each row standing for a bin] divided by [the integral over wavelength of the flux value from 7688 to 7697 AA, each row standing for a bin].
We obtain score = 1.02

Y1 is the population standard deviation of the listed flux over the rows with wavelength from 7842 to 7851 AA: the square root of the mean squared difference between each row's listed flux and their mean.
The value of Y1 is 0.48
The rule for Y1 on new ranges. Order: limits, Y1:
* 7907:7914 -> 0.29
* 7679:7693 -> 0.20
